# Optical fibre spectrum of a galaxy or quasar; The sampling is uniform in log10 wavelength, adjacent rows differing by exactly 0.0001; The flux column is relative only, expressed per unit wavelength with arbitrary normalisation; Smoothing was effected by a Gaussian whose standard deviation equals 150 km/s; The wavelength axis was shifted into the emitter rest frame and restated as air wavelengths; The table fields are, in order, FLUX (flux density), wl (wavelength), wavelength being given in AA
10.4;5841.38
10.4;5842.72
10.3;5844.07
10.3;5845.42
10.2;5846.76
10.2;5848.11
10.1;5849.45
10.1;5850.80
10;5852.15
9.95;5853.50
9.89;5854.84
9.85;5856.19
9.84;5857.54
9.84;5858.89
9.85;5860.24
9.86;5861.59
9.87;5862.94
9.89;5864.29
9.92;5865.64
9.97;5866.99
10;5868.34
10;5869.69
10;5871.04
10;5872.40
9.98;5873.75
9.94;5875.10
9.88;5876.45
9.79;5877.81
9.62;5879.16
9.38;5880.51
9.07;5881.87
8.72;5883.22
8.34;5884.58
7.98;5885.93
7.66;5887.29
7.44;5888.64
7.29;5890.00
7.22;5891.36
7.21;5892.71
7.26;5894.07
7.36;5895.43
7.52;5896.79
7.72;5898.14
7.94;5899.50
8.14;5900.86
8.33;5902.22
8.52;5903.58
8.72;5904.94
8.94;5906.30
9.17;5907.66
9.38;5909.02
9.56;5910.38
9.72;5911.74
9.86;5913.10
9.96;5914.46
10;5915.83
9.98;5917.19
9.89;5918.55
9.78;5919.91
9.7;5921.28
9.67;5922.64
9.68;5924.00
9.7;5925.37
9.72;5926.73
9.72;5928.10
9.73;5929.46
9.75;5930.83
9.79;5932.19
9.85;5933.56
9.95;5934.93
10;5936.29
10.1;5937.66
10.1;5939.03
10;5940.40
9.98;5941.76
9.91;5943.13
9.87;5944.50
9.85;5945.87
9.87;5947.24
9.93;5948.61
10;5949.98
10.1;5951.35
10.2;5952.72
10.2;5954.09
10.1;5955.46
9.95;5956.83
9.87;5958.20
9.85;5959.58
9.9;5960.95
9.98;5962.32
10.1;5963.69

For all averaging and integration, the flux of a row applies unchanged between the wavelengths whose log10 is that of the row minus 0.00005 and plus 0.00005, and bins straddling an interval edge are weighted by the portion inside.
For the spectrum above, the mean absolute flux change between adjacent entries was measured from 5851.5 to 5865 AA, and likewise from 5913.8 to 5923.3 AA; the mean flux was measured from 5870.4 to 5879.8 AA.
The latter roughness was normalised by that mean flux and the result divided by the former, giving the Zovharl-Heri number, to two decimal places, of 0.27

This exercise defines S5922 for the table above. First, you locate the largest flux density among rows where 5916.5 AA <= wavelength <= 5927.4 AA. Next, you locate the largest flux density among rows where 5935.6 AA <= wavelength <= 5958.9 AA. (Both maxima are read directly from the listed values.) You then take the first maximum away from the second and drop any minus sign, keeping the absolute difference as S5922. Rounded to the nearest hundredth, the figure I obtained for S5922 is 0.22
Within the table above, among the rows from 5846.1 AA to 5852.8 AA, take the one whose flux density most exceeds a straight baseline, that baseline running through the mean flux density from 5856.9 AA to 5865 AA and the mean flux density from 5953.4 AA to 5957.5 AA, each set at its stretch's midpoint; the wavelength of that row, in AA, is 5846.76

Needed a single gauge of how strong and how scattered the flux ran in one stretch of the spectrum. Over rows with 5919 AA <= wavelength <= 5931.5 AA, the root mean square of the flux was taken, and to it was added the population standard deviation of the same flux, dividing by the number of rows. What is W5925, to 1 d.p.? 9.7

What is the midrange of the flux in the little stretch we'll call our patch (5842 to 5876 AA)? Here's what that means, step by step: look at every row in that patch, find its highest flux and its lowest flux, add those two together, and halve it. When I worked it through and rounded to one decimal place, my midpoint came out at 10.1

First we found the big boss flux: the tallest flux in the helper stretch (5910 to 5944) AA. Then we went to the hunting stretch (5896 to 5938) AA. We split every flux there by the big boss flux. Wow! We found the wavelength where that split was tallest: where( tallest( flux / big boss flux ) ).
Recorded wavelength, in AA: 5937.66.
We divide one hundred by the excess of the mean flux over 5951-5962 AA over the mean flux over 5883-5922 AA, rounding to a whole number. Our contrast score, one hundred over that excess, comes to 70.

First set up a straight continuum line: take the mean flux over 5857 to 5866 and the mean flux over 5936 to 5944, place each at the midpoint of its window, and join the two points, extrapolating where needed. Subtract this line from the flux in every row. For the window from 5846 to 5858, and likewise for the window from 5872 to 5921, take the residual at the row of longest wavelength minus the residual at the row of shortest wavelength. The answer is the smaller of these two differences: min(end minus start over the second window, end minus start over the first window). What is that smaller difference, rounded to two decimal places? -0.38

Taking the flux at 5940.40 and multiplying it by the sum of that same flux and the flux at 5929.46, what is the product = 197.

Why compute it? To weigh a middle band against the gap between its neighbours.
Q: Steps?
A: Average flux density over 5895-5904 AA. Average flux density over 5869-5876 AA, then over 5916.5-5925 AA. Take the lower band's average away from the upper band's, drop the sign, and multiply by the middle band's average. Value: 1.6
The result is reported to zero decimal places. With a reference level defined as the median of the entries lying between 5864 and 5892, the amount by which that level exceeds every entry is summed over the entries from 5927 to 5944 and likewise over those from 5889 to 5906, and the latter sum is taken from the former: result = -26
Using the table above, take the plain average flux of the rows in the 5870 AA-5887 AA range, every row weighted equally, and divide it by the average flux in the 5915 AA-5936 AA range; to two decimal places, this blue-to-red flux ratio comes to 0.96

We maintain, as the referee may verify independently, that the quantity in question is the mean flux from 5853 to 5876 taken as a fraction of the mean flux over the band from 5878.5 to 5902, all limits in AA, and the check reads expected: 1.24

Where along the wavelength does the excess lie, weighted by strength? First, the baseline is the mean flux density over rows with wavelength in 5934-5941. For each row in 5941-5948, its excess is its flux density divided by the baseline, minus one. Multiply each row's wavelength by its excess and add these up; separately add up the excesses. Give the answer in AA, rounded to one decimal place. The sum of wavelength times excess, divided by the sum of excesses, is 5945.1 AA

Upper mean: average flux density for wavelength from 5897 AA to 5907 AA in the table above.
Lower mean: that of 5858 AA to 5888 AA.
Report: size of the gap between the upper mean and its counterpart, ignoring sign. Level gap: 1.2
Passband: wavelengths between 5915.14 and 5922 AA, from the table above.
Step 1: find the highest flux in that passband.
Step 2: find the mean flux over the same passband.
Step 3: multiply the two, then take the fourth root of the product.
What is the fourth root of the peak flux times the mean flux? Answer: 3.15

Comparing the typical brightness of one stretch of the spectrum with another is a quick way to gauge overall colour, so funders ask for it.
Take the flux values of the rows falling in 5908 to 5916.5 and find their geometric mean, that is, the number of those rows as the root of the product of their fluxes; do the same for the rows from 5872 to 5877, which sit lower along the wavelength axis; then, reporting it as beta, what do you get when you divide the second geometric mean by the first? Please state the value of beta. 1.02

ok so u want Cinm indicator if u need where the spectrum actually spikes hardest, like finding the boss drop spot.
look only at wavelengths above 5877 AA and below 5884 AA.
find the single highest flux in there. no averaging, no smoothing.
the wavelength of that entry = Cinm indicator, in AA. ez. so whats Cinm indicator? 5877.81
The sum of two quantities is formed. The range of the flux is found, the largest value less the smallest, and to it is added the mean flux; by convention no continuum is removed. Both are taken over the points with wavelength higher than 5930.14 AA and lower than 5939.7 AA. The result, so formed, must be 10.28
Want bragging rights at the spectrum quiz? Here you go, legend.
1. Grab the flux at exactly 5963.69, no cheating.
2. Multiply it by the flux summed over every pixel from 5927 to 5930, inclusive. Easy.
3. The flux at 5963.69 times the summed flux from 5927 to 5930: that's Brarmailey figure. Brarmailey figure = 196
